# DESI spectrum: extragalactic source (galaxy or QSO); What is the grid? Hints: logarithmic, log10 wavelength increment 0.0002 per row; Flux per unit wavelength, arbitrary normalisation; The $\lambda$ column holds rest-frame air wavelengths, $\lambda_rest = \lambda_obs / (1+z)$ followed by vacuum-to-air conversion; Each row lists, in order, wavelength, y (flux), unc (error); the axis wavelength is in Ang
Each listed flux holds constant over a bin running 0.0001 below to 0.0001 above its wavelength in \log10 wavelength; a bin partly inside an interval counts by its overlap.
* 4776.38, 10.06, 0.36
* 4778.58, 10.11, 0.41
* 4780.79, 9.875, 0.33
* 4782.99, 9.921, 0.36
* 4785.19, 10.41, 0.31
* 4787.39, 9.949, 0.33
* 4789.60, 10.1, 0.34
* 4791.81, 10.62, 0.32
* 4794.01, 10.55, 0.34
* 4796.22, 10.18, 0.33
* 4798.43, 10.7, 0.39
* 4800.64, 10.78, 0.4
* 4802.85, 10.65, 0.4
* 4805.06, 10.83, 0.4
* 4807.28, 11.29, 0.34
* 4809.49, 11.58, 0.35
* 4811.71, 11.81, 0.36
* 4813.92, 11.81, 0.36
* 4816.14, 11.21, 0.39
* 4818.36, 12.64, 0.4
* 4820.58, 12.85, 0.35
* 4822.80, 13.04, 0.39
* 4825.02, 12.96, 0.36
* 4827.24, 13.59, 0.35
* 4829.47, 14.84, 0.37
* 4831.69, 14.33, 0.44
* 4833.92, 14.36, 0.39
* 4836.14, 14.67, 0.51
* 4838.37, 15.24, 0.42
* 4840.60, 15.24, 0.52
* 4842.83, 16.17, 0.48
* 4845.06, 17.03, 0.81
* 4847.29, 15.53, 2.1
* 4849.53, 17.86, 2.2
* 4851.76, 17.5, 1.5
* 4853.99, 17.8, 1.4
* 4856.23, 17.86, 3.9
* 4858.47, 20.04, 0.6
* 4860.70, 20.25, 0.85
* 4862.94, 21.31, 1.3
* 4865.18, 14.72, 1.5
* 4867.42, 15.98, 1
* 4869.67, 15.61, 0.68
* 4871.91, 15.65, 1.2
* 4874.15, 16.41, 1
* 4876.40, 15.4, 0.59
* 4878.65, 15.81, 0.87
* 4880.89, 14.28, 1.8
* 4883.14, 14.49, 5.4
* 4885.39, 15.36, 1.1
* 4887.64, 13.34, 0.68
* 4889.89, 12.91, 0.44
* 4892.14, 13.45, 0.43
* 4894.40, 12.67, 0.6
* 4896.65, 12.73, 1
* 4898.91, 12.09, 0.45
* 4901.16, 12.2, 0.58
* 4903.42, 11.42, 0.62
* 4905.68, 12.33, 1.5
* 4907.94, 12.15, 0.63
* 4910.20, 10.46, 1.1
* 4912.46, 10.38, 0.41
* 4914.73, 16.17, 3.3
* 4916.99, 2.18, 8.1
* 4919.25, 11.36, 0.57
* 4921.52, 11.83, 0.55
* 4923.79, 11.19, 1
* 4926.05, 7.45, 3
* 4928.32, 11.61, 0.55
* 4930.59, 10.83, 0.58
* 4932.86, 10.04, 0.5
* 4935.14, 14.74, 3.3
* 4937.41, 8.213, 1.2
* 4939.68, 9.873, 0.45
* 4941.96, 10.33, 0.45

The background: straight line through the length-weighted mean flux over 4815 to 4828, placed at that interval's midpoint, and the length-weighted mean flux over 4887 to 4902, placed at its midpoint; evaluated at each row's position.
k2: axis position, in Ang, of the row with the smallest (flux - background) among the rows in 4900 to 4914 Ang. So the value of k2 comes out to 4912.46 Ang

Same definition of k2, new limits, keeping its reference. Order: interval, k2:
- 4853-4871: 4865.18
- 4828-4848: 4831.69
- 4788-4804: 4789.60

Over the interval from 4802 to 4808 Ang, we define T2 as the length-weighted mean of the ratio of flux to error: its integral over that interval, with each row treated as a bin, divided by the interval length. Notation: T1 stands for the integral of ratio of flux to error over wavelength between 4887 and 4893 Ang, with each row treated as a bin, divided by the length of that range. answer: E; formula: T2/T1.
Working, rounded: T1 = 27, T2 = 28.8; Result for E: 1.06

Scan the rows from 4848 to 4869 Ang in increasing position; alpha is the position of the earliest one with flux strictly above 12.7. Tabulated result 4849.53 Ang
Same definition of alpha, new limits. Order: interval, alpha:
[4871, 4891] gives 4871.91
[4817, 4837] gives 4820.58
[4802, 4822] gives 4820.58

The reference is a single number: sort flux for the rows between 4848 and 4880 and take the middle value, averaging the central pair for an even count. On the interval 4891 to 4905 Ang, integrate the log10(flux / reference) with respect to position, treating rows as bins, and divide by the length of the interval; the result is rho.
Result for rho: -0.14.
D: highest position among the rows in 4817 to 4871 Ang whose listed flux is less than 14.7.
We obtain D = 4836.14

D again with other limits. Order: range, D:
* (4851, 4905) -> 4903.42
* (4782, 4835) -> 4833.92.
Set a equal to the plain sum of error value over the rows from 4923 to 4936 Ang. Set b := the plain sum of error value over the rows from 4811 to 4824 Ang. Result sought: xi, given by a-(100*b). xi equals -216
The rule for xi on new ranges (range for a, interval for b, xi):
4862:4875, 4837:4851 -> -646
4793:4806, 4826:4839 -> -246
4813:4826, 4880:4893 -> -983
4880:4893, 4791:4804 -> -208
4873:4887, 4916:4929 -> -1366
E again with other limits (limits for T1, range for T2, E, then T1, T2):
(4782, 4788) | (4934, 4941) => 0.37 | 31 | 11.4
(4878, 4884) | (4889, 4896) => 2.84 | 9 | 26.2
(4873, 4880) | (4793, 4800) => 1.49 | 20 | 29.6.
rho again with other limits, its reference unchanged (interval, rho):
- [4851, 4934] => -0.12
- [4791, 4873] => -0.08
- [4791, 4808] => -0.20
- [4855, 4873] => 0.01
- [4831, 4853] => -0.03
